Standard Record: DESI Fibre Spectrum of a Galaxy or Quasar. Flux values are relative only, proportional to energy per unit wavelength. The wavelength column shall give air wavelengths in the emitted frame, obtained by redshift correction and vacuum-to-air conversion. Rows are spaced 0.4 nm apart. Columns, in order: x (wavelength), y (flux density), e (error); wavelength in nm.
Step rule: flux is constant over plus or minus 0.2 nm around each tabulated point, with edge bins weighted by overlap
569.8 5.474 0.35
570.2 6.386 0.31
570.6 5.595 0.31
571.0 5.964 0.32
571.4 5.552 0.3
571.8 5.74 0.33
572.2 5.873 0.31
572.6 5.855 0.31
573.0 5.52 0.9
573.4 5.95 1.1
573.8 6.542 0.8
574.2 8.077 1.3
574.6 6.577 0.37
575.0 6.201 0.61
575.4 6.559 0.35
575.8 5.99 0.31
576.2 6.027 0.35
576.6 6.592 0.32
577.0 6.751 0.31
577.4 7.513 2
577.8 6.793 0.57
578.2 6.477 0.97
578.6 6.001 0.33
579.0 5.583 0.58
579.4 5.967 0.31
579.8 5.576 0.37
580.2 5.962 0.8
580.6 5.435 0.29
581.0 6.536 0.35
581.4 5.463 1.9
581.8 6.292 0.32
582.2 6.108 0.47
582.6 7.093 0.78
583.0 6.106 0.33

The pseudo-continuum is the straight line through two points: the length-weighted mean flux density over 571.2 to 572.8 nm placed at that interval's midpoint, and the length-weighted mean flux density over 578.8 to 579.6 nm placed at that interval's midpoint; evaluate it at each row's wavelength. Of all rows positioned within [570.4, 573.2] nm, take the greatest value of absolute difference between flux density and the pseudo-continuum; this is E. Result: 0.2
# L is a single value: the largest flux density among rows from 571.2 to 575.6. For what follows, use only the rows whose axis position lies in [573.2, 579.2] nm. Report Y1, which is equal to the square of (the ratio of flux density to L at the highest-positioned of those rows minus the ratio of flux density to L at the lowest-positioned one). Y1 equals 0.002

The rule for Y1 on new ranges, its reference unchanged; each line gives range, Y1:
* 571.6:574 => 0.010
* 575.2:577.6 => 0.014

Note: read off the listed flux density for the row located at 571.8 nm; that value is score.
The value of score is 5.74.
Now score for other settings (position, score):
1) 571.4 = 5.552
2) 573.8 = 6.542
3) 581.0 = 6.536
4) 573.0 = 5.52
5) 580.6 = 5.435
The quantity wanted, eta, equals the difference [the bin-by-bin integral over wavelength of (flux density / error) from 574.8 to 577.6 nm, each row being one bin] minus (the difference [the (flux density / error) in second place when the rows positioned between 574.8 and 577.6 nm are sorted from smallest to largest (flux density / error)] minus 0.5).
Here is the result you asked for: 35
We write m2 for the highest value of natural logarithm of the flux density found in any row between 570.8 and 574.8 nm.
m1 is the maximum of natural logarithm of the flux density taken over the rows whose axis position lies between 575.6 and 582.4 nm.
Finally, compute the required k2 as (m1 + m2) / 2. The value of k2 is 2.05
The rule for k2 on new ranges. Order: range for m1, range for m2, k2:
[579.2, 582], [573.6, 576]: 1.98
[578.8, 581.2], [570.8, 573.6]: 1.83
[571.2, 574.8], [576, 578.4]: 2.05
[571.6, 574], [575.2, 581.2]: 1.95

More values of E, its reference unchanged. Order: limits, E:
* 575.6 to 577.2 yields 1.0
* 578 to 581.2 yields 0.8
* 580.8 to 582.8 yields 1.3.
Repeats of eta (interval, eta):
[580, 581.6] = 12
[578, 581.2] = 39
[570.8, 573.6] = 36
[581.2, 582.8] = 9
